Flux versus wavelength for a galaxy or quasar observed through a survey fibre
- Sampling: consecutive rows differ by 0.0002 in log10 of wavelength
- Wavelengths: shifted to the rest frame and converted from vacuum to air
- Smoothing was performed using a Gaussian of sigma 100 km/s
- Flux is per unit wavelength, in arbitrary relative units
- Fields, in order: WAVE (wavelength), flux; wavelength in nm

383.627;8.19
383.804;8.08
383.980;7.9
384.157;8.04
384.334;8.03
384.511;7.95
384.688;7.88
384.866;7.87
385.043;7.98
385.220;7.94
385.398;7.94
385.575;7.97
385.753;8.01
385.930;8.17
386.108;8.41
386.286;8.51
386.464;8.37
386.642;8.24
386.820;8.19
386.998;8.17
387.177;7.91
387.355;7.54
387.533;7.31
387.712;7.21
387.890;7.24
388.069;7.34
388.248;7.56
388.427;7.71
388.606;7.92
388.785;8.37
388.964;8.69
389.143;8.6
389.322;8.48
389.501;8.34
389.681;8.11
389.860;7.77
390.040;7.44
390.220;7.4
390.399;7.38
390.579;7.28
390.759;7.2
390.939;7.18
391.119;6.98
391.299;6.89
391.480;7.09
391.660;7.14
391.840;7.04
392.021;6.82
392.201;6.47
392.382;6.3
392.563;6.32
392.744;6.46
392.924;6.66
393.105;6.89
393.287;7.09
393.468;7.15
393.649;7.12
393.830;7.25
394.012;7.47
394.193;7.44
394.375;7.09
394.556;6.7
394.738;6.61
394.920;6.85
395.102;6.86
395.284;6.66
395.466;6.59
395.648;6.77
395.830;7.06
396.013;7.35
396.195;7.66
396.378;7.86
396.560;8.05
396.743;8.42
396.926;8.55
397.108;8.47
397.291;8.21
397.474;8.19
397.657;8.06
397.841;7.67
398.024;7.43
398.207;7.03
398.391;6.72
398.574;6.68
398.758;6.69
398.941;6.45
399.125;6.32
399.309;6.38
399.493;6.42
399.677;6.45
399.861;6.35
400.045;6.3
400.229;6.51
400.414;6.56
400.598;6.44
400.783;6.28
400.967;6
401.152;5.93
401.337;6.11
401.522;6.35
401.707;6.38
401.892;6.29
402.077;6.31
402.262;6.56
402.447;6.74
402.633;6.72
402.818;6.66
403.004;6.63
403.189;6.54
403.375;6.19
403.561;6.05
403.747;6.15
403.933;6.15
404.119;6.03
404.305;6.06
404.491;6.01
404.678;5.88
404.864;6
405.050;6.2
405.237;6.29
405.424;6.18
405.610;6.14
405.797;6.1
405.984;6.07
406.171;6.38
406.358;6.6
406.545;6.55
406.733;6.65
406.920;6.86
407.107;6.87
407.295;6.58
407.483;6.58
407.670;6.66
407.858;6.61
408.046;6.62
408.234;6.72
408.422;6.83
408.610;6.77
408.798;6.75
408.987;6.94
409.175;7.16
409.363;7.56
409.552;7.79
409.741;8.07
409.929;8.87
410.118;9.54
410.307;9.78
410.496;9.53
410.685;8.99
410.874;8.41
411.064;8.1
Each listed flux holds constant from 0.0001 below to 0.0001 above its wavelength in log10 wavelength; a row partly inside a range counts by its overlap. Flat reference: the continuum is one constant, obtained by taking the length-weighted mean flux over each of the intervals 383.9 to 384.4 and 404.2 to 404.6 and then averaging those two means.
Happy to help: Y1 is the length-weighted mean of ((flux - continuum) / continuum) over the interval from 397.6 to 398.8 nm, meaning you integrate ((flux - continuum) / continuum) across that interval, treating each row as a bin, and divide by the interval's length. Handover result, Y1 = 0.02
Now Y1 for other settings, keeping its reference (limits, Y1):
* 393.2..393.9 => 0.02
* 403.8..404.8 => -0.14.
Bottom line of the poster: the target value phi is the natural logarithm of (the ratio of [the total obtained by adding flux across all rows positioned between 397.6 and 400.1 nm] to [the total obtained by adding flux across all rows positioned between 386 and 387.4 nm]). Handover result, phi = 0.4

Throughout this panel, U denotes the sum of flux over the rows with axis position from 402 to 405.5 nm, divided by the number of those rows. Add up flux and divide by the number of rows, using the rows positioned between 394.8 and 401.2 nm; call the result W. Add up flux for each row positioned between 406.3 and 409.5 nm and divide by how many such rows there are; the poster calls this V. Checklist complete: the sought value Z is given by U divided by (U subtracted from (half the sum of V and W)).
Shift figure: 10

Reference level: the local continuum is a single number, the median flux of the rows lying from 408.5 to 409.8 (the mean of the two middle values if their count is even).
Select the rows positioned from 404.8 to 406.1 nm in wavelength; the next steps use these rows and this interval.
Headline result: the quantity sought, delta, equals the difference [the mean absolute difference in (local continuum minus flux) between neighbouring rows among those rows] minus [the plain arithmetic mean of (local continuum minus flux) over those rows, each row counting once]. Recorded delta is -0.9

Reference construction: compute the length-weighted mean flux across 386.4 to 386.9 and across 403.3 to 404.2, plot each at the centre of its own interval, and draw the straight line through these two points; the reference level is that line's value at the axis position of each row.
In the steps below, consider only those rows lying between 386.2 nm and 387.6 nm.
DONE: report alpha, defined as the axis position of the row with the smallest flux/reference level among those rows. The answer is 387.533 nm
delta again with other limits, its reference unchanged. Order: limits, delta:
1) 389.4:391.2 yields 0.5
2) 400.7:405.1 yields -0.8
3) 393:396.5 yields 0.1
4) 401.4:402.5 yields -0.6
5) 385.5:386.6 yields 1.2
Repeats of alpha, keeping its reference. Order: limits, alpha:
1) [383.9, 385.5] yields 383.980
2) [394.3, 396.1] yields 394.738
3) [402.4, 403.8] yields 403.561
